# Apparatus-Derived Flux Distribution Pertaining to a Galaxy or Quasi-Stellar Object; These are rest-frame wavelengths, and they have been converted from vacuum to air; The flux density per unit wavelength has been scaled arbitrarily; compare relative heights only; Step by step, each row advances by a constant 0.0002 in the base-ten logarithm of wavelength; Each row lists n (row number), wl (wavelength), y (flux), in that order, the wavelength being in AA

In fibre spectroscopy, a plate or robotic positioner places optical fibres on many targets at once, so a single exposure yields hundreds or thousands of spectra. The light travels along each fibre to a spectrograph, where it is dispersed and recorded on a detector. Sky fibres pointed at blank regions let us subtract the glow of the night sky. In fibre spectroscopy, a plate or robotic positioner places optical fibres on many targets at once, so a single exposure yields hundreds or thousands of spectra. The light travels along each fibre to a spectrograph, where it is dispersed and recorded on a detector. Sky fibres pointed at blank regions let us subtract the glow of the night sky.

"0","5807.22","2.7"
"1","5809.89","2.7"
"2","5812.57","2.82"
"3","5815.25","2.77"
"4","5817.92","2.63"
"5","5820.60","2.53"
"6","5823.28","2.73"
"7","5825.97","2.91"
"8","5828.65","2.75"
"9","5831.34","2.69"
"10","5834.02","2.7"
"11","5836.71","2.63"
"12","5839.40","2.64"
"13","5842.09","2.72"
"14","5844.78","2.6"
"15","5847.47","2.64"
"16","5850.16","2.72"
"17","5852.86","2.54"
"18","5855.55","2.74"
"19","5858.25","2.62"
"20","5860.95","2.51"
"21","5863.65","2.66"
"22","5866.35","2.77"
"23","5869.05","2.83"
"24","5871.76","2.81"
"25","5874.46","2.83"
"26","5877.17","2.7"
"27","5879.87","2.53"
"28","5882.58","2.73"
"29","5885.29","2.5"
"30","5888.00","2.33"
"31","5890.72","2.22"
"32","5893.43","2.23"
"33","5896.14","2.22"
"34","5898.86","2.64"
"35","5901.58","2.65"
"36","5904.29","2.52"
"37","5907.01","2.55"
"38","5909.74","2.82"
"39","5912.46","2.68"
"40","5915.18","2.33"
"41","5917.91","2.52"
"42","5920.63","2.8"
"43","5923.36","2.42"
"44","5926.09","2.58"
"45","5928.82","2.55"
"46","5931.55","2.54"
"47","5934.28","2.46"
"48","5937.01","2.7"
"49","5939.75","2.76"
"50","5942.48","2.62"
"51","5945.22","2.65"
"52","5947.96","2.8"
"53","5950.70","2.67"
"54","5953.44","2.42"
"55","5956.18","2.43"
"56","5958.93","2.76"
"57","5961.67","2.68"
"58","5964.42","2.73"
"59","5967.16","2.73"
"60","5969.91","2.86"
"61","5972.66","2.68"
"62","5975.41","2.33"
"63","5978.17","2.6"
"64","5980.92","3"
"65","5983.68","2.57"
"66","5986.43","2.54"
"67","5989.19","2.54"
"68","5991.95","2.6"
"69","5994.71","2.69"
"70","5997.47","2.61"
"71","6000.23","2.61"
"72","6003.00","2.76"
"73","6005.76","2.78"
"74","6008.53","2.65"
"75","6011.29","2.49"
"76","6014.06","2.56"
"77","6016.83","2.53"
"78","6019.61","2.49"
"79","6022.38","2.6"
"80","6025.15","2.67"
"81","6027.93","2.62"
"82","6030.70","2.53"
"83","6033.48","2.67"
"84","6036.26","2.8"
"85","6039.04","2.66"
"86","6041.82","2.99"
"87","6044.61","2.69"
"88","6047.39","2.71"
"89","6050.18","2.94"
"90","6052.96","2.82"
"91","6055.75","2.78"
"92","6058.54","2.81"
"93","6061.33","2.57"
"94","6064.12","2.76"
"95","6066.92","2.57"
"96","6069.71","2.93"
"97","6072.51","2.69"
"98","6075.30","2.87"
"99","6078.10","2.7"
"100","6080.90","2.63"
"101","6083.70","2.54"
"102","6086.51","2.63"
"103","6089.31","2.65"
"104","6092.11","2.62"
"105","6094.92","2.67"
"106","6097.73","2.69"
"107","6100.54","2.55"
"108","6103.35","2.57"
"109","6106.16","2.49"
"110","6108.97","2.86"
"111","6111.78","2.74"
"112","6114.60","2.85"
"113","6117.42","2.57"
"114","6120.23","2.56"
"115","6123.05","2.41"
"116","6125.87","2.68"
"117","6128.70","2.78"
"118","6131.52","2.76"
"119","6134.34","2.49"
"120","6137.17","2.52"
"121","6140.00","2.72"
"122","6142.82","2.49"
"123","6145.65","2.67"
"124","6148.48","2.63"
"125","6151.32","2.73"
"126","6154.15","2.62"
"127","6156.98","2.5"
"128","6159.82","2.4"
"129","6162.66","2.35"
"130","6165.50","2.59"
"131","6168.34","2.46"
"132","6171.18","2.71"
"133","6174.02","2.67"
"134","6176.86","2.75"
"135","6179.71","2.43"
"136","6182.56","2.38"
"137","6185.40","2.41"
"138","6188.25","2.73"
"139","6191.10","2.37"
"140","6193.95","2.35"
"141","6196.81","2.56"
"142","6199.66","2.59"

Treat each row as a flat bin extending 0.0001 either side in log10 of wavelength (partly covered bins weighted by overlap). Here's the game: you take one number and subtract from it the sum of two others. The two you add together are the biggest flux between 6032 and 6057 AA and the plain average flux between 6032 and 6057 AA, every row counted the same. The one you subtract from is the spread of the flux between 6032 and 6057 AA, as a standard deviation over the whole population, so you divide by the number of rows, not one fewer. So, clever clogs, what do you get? -5.66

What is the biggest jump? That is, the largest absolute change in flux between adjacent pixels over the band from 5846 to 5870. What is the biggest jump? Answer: 0.200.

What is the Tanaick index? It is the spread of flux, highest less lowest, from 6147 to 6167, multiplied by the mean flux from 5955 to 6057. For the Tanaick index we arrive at 1.01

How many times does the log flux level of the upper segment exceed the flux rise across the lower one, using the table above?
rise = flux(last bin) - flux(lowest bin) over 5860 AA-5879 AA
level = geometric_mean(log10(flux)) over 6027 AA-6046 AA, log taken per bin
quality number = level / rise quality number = 2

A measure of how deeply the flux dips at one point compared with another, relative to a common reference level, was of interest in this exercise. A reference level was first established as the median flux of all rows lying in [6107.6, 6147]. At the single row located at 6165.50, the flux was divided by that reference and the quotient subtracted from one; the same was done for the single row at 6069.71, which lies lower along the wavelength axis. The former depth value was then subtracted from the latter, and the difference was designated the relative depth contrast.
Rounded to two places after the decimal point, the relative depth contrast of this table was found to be -0.13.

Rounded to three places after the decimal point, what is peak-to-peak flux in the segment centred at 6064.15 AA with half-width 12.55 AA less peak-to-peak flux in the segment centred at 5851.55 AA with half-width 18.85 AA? 0.040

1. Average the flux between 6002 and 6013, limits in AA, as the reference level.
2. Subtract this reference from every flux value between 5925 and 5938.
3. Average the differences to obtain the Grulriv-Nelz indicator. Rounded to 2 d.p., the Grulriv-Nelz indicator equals -0.10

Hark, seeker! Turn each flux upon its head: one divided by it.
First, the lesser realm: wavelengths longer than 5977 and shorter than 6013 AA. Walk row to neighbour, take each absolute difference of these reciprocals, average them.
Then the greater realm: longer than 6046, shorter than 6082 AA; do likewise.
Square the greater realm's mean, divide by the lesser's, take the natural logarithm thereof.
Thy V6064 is -3.53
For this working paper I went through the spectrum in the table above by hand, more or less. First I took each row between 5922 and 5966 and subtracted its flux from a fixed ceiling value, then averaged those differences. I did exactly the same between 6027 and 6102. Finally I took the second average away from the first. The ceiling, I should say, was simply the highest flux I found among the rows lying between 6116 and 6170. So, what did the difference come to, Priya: 0.10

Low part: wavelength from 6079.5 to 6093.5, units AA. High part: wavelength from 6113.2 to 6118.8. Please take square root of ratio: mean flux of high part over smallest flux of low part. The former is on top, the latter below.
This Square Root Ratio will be 1.03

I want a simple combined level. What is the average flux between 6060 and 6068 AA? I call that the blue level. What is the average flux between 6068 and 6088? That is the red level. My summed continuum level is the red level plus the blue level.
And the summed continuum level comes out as 5.35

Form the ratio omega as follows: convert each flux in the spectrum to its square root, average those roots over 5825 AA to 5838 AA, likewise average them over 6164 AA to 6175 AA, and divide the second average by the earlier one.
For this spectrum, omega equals 0.976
